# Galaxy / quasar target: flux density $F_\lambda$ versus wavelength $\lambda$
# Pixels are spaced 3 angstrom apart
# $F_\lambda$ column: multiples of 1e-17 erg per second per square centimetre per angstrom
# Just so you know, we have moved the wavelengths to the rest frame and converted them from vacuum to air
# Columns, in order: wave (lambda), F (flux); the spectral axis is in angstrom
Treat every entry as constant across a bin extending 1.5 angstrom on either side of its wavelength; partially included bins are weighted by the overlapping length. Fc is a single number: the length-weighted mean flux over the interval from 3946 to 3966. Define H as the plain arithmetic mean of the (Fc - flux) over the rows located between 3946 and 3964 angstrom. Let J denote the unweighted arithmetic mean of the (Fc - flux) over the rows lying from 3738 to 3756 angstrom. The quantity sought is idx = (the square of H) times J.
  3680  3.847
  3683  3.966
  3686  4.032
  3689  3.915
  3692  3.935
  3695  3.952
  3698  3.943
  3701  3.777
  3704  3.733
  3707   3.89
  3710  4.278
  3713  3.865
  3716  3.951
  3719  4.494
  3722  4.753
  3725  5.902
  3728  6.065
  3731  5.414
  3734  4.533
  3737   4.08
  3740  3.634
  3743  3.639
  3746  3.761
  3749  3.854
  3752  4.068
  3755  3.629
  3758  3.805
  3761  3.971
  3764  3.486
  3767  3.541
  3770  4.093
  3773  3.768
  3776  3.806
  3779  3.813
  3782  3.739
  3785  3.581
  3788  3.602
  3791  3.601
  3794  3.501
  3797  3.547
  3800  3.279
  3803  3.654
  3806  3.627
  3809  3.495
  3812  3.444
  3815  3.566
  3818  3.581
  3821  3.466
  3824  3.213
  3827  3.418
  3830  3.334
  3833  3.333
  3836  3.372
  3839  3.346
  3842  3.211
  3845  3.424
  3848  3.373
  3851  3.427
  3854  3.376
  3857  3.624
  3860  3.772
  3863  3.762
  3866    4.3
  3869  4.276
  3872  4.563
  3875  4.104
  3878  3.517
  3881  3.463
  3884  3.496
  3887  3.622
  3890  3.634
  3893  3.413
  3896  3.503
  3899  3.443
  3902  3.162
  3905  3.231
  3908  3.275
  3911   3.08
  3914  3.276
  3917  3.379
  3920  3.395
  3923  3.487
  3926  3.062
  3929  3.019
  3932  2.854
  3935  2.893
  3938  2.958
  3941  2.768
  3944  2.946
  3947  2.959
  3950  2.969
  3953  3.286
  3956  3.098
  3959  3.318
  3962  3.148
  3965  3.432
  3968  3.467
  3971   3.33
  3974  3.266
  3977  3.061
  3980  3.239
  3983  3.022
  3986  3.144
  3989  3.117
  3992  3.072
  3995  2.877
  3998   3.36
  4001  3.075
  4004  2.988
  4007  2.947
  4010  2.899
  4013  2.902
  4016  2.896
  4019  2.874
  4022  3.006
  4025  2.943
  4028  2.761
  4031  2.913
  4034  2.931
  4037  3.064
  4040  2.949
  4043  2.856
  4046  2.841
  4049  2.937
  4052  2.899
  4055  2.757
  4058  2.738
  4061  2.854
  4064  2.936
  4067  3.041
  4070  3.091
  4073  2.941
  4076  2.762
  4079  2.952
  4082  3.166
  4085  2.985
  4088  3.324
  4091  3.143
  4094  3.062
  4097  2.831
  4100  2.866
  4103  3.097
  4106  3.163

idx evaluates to 0.00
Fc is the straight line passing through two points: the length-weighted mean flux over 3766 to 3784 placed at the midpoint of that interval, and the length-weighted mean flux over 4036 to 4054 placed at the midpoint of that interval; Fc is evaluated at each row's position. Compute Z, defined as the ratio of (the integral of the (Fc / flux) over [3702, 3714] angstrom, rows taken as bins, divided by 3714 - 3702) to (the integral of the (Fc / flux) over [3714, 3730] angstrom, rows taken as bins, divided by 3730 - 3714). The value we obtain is 1.25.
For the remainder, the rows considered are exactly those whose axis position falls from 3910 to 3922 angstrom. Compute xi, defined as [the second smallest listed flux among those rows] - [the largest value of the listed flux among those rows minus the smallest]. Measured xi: 3.0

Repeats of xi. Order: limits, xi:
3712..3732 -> 1.8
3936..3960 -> 2.4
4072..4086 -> 2.5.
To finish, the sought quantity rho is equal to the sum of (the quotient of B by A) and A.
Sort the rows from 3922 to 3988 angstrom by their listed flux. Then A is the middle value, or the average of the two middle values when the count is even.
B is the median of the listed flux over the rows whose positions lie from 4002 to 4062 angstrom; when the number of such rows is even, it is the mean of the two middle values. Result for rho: 4.0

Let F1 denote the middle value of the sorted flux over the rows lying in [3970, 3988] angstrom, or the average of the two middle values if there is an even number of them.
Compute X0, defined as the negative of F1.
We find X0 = -3.2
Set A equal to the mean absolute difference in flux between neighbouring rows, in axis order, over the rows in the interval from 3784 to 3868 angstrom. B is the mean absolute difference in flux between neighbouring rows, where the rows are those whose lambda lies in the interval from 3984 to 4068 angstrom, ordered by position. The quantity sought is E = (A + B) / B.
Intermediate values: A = 0.12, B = 0.102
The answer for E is 2.2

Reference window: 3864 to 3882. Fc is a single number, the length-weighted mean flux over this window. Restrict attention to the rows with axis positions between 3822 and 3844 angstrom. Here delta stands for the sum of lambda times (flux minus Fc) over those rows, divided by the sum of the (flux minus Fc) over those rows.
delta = 3833.1 angstrom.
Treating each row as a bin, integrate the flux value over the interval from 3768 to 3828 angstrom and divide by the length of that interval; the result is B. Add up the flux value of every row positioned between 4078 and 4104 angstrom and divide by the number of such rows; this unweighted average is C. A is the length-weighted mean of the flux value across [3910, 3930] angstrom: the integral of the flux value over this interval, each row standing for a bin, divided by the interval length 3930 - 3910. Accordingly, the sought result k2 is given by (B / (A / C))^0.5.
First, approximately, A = 3.25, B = 3.6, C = 3.0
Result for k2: 1.83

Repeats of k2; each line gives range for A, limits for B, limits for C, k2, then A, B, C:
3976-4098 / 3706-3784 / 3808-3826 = 2.19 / 2.98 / 4.1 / 3.5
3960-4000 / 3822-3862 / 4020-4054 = 1.76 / 3.20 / 3.4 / 2.9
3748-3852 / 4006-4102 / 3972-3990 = 1.61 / 3.57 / 2.9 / 3.1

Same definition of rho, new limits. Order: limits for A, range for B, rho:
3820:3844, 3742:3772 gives 4.5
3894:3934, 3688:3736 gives 4.5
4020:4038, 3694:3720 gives 4.3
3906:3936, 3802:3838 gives 4.3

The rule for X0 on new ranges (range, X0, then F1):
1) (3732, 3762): -3.8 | 3.8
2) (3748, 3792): -3.8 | 3.8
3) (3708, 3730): -4.5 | 4.5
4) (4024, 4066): -2.9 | 2.9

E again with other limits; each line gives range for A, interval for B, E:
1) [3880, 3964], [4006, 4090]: 2.2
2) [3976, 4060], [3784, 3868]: 1.9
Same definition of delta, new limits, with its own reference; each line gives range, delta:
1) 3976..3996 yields 3986.3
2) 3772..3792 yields 3783.4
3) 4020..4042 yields 4030.9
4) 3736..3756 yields 3746.5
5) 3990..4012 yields 4001.3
